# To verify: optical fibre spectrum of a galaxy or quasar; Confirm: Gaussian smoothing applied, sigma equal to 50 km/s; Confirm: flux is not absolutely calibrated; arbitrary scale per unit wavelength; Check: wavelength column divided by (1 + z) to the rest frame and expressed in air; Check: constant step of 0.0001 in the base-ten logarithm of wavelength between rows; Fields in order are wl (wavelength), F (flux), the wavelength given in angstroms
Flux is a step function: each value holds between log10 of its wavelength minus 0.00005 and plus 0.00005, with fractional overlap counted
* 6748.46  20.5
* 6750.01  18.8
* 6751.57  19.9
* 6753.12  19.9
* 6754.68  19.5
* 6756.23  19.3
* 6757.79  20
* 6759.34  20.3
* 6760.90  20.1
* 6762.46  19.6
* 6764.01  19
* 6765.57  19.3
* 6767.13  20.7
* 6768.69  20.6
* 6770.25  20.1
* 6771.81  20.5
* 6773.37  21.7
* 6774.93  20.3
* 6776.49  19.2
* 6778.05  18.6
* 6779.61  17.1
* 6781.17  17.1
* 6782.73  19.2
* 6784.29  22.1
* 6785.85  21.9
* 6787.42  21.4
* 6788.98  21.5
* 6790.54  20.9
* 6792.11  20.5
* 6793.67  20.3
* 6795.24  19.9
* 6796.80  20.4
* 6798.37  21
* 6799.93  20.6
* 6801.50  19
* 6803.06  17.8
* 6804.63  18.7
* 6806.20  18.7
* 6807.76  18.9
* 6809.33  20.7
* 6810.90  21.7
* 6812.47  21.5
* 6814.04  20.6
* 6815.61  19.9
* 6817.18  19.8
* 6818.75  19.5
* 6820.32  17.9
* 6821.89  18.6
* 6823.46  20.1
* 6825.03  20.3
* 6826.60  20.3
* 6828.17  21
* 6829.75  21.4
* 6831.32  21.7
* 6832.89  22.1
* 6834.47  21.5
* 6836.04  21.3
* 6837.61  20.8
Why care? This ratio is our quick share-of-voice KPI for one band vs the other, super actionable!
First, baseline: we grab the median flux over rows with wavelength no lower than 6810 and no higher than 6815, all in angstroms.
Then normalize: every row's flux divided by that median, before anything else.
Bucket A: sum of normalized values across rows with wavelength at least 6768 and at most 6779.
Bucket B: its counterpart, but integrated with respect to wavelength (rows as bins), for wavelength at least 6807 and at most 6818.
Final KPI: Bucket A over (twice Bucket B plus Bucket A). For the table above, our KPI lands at 0.239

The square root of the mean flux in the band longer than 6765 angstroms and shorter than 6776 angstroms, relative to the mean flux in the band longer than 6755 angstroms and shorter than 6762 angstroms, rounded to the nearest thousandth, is 0.227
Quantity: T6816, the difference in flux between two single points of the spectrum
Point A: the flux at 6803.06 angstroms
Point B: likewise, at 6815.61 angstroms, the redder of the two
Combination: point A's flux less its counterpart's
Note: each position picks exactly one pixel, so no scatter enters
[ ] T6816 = -2.1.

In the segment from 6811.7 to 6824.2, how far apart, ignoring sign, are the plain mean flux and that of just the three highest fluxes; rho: 1.00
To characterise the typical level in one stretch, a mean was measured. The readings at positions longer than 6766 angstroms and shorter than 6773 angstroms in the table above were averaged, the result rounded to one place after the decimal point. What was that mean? 20.5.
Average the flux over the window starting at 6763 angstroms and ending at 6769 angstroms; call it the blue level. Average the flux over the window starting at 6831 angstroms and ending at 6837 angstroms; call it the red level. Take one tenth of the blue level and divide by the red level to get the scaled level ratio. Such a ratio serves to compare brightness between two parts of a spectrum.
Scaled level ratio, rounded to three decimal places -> 0.092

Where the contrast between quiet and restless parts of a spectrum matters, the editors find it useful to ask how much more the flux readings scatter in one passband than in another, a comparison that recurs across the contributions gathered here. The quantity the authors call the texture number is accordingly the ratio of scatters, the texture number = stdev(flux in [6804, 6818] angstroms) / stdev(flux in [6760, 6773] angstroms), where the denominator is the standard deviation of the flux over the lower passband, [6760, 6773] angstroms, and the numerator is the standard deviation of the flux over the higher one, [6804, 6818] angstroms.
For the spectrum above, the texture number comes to 1.8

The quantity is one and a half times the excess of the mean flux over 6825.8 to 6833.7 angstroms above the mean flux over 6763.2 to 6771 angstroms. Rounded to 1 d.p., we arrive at 2.0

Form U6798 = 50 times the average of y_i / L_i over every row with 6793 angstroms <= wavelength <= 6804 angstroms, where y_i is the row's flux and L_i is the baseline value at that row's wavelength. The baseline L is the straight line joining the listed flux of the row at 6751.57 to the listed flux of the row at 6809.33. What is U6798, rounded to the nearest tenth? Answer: 48.3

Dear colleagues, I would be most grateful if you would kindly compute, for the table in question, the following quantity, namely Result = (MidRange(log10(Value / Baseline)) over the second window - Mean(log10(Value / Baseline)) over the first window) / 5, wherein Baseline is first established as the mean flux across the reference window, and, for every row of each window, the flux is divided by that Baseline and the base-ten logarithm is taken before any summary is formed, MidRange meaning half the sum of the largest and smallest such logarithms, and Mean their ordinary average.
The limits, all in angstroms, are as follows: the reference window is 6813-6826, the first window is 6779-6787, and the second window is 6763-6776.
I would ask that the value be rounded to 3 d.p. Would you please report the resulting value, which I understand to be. 0.004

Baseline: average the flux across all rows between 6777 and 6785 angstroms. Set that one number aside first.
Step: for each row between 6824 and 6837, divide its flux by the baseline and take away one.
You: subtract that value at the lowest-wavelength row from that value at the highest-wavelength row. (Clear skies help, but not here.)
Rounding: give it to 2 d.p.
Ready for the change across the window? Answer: 0.05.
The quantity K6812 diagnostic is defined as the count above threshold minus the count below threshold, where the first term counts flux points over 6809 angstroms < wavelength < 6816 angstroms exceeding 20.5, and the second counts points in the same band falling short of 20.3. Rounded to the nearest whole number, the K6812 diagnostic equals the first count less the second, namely 3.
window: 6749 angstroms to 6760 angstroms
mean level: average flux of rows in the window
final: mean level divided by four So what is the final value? 4.92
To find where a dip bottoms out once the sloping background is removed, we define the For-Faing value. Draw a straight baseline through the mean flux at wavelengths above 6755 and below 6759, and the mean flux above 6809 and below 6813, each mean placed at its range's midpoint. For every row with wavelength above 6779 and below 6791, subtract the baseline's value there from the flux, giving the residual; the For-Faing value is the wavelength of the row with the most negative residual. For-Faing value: 6781.17 angstroms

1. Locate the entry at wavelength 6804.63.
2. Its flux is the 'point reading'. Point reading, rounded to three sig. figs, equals 18.7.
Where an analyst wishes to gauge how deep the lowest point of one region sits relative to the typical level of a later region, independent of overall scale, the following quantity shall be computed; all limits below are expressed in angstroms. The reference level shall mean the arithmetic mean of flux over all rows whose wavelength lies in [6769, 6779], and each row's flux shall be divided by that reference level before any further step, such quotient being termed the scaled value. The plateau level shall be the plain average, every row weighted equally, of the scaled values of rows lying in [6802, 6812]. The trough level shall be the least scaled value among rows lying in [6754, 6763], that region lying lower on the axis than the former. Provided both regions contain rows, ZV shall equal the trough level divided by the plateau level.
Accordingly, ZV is 0.99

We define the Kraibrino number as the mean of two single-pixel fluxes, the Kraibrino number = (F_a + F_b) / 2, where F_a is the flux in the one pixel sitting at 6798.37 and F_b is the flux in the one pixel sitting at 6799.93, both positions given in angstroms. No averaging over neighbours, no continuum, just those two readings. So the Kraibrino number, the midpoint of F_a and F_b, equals 20.8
